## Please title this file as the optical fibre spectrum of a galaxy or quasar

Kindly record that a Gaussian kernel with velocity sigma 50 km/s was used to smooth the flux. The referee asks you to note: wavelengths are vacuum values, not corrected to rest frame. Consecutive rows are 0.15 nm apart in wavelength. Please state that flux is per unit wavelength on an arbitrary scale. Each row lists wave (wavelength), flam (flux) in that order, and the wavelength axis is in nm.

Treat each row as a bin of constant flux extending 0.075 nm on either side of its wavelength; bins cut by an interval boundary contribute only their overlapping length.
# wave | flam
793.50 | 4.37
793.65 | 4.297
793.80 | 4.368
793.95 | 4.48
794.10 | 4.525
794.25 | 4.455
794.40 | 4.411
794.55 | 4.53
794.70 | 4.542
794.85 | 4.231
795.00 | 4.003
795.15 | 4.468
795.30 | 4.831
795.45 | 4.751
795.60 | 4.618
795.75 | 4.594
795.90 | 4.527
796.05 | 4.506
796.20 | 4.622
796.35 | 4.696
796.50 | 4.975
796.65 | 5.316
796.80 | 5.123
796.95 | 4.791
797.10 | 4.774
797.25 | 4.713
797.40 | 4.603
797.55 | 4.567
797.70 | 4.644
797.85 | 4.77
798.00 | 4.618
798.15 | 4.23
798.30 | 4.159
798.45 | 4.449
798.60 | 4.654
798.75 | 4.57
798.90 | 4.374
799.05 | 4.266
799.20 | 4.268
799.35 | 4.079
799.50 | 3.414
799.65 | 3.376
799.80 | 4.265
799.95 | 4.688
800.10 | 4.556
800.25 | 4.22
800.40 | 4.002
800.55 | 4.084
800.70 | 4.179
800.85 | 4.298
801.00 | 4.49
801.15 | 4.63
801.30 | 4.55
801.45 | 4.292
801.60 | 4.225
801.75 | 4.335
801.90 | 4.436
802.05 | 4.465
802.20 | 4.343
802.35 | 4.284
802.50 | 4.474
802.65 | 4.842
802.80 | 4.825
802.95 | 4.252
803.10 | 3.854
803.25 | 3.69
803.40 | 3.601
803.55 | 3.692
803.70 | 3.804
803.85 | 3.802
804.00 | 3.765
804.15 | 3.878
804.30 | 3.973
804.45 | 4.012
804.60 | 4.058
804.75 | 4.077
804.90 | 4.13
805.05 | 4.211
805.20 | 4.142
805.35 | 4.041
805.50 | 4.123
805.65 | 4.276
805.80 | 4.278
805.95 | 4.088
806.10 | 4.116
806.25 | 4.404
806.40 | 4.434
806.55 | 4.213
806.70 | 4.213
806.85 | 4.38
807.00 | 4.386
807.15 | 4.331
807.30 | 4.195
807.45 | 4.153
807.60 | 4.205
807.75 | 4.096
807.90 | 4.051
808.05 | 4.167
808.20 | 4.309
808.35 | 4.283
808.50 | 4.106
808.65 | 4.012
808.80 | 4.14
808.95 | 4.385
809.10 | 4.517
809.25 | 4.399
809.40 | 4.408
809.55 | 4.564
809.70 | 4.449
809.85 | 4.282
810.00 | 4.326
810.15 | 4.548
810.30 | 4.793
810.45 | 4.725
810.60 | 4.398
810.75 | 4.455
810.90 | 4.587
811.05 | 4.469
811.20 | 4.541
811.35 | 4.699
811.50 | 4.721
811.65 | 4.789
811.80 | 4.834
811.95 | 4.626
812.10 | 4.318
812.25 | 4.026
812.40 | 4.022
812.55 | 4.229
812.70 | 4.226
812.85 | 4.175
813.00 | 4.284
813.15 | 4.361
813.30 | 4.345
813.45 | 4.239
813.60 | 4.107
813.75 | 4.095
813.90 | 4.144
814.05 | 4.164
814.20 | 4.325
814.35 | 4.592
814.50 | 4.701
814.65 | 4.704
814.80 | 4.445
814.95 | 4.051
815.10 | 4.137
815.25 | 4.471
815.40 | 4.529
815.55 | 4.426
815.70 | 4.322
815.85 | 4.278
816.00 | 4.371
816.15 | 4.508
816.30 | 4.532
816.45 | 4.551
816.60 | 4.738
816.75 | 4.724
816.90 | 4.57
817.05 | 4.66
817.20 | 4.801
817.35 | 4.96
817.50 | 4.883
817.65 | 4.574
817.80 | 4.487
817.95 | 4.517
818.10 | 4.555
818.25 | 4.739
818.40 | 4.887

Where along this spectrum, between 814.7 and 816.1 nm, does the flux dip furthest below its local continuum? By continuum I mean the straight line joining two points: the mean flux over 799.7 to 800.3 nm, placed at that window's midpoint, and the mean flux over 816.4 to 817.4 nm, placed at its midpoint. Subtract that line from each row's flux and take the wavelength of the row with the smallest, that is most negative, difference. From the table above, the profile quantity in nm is 814.95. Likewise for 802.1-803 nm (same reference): 802.95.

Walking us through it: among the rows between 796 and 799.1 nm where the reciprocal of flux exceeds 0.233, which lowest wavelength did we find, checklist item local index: 798.15 nm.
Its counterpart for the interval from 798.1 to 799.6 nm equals 798.15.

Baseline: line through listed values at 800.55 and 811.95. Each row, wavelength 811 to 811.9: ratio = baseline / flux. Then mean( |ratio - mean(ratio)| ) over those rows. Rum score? 0.022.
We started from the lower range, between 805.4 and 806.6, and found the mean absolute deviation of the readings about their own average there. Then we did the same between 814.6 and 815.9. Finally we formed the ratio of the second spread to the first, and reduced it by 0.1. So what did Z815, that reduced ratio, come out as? 1.4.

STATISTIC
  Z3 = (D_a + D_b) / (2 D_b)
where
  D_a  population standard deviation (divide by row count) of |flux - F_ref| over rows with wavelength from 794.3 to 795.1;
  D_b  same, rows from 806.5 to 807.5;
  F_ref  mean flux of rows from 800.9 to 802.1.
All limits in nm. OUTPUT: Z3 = 1.28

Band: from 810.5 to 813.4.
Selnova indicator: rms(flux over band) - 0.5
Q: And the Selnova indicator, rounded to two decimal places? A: 3.93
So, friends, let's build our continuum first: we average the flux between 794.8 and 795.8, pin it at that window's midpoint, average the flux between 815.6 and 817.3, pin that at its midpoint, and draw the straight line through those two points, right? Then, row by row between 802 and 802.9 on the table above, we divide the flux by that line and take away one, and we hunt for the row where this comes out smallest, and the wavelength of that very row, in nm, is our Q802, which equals 802.35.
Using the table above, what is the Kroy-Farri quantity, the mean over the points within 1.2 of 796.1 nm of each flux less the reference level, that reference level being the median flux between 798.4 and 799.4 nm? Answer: 0.33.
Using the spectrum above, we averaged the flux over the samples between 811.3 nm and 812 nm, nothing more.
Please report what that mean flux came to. 4.7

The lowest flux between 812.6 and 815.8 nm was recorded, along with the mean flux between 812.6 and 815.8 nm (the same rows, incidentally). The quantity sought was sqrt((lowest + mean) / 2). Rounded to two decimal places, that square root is 2.05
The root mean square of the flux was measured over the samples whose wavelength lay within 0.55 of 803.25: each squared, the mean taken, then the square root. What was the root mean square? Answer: 4.0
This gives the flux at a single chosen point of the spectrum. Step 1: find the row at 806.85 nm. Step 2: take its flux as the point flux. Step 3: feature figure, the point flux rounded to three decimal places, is 4.380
